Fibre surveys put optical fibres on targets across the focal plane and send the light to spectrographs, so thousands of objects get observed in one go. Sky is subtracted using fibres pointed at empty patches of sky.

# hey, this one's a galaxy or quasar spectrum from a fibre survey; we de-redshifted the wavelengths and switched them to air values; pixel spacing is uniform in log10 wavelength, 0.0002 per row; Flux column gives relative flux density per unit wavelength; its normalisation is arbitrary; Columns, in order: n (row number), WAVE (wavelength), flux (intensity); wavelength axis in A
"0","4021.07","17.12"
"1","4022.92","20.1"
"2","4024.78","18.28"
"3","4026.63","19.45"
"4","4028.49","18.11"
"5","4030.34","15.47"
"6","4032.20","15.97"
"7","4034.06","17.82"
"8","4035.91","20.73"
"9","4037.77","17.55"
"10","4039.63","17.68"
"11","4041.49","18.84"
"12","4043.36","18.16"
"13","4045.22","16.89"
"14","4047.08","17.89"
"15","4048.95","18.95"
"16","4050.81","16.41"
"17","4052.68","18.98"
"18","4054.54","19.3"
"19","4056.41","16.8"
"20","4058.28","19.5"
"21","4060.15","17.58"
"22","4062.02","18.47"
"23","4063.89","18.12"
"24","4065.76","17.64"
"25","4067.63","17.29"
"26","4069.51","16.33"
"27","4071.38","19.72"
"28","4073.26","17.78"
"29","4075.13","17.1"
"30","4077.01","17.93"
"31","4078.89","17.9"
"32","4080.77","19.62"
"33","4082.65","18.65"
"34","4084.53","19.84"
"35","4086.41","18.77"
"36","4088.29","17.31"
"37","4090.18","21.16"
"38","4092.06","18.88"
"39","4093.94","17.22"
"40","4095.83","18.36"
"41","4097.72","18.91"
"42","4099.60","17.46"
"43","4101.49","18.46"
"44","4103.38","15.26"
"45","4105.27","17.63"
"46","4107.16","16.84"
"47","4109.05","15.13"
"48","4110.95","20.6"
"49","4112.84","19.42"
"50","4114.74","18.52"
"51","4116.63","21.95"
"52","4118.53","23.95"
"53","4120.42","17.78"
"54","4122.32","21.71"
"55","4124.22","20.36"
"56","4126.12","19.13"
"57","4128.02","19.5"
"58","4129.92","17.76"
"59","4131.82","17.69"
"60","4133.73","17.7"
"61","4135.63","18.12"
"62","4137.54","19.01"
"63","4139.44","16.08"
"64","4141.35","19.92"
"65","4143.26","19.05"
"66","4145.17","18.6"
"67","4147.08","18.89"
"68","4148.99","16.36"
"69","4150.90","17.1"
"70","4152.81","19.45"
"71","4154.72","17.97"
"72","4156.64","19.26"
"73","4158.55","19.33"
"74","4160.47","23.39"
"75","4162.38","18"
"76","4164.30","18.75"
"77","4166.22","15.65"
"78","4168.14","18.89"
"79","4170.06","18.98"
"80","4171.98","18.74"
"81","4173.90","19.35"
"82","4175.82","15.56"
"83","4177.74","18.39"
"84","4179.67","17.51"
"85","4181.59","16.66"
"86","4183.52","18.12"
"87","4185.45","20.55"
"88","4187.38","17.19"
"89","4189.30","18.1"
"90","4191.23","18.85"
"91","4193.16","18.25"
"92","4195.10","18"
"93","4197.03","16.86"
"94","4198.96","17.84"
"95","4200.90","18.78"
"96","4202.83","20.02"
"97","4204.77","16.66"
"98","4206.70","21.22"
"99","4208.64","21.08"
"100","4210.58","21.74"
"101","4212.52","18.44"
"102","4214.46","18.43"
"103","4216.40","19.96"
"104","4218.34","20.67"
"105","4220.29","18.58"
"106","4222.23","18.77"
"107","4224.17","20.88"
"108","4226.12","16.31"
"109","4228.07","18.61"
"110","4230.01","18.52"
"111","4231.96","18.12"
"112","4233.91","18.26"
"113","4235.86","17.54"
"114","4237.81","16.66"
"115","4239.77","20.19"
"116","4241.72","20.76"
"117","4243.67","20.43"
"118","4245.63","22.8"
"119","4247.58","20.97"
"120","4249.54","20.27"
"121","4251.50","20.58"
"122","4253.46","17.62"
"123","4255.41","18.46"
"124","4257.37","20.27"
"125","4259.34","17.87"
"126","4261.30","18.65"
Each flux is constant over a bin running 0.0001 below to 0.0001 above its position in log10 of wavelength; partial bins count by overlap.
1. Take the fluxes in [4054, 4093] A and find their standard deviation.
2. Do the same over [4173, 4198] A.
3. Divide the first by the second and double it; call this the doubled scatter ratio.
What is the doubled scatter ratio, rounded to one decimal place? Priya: 1.9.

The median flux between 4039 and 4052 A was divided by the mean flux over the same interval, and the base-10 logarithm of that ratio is 0.001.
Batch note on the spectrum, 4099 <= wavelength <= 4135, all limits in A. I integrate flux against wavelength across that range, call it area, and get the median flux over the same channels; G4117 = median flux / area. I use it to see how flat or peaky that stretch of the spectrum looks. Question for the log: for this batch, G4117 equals 0.0273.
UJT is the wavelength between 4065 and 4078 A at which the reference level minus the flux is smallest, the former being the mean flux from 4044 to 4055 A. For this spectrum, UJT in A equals 4071.38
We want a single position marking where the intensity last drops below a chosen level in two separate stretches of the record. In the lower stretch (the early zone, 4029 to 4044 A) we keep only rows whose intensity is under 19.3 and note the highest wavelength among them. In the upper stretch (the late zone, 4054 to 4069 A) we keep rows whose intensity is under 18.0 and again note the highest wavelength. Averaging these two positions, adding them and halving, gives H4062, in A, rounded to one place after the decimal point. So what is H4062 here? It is 4055.5 A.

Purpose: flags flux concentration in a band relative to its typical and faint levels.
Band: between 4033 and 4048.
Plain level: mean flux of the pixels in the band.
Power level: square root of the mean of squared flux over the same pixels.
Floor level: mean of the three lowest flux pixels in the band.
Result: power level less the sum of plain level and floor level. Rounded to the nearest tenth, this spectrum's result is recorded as -17.3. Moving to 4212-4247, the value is -16.8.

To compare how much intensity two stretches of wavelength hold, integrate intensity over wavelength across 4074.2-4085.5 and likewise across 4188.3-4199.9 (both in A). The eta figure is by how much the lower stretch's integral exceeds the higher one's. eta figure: 0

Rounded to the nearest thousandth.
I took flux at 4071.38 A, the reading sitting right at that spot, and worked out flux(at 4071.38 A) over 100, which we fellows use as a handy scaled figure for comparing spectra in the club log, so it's 0.197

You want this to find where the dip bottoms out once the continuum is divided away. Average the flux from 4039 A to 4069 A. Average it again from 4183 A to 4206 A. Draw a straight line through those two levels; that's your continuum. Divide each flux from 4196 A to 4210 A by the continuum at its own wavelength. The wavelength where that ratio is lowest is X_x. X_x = 4204.77 A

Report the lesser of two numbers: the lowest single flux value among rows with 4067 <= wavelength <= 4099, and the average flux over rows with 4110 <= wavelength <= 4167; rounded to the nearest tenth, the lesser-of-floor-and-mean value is 16.3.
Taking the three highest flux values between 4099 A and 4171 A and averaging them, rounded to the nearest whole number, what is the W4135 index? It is 23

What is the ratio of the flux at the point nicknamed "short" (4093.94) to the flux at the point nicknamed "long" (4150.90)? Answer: 1.01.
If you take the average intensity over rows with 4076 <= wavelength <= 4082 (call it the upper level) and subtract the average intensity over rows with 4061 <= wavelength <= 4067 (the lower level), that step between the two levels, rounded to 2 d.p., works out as 0.41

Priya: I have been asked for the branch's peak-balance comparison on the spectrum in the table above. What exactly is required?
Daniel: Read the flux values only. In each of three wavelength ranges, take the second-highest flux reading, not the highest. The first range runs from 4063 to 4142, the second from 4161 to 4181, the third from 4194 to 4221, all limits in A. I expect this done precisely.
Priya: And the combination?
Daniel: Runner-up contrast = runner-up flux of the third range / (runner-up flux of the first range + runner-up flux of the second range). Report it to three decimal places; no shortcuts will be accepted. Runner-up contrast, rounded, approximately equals 0.518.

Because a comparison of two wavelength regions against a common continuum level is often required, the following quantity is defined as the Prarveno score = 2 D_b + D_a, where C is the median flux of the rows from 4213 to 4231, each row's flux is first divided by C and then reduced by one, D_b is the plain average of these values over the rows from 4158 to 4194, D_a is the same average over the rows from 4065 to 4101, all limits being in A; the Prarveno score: -0.04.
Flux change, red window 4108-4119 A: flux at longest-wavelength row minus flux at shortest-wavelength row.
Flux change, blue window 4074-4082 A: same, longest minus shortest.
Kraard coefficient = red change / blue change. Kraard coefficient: 3.5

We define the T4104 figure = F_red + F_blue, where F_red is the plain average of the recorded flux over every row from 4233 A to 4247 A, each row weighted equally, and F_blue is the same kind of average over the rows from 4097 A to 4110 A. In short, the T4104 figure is 36.6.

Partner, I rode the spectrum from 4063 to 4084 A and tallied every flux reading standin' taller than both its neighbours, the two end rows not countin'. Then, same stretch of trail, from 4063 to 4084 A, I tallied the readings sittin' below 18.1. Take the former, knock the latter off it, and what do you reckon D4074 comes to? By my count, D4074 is -4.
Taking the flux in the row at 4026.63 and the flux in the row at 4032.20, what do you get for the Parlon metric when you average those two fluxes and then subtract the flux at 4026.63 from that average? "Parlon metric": -1.7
